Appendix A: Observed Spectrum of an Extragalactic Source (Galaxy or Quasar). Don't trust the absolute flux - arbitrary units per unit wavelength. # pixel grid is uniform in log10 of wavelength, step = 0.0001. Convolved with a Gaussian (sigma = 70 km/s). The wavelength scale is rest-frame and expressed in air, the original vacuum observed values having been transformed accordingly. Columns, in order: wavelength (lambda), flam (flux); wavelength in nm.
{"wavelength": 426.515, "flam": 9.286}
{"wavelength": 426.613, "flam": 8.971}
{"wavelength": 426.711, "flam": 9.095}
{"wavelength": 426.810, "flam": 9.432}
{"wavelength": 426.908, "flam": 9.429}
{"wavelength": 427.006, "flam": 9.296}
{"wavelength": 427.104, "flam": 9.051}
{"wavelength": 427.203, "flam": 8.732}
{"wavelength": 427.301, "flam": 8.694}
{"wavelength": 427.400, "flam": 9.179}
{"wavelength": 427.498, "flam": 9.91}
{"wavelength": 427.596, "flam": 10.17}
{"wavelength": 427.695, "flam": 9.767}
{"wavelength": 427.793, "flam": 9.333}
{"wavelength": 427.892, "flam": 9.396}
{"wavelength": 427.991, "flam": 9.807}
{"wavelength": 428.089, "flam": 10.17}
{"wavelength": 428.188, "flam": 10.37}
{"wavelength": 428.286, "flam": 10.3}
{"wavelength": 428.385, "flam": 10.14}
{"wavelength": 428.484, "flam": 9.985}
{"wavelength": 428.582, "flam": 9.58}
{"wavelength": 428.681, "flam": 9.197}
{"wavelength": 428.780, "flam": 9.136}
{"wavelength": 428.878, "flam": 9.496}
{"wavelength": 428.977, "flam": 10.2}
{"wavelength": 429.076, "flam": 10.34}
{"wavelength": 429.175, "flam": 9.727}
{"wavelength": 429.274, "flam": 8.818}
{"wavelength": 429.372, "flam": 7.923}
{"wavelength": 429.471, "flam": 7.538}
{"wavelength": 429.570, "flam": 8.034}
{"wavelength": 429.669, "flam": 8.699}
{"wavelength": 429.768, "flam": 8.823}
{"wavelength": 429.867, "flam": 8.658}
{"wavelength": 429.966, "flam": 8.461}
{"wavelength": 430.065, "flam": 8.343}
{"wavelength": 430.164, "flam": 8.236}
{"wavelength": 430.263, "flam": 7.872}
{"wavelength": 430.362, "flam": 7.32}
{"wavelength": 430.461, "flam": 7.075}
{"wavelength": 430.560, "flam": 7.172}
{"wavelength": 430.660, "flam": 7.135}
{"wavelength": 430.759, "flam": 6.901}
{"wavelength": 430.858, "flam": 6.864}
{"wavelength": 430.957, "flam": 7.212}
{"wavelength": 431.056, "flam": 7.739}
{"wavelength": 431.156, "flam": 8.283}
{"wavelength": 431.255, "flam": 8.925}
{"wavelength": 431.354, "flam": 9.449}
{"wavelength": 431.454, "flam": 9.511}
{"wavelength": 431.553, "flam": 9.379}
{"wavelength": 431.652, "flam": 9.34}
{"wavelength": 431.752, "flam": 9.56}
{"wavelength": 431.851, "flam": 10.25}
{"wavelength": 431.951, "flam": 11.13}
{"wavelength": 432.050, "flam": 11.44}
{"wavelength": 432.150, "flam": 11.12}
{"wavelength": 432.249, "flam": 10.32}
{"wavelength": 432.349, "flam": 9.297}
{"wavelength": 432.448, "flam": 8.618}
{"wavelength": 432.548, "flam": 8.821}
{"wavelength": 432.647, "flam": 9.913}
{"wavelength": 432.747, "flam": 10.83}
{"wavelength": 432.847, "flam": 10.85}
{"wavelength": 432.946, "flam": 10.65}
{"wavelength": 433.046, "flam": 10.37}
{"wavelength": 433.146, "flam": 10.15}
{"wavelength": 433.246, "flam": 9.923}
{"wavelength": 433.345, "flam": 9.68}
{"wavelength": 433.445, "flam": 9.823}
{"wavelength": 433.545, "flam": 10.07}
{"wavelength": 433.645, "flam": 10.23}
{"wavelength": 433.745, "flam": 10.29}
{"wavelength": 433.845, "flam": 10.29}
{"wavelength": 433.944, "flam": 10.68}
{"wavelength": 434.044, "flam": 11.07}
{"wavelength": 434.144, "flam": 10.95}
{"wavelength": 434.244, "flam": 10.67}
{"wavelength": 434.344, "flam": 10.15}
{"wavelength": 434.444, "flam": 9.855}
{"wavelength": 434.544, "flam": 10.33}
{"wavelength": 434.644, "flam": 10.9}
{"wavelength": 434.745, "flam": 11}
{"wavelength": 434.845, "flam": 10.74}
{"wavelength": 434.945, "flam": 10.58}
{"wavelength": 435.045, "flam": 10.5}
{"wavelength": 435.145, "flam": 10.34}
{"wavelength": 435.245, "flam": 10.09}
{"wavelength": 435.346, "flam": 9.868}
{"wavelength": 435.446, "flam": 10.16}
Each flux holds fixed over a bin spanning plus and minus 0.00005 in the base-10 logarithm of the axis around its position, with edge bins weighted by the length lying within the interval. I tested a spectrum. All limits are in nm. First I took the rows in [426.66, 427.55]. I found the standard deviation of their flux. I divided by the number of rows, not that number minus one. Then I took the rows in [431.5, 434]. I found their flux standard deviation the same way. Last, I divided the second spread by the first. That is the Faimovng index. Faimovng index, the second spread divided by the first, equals 2.0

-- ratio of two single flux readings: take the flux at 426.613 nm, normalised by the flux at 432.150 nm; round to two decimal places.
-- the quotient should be 0.81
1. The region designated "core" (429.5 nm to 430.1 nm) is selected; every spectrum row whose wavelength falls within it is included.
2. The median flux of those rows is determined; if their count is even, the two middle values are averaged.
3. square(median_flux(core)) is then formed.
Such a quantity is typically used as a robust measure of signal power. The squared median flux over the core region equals 73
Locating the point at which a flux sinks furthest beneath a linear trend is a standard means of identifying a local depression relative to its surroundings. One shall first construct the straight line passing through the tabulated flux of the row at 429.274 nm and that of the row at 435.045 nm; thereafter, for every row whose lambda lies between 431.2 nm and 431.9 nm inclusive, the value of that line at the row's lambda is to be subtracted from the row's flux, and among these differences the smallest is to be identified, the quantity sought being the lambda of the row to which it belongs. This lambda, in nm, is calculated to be 431.255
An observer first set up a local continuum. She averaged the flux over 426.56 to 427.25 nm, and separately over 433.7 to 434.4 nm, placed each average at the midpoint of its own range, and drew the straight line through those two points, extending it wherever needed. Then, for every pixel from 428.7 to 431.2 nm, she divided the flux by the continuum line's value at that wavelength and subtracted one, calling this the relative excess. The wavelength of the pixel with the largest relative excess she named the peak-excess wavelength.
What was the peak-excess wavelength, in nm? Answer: 429.076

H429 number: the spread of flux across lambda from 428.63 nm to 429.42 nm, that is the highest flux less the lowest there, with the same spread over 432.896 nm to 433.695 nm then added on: 3.39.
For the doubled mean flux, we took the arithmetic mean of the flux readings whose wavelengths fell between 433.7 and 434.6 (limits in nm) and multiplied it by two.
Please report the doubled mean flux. 21.0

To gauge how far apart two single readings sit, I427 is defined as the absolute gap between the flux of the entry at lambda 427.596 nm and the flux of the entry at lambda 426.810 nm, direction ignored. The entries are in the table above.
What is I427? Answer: 0.7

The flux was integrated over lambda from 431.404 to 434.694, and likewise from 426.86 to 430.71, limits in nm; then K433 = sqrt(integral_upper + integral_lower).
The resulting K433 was 8.3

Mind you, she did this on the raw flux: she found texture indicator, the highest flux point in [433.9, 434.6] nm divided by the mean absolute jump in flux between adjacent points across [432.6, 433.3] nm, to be 36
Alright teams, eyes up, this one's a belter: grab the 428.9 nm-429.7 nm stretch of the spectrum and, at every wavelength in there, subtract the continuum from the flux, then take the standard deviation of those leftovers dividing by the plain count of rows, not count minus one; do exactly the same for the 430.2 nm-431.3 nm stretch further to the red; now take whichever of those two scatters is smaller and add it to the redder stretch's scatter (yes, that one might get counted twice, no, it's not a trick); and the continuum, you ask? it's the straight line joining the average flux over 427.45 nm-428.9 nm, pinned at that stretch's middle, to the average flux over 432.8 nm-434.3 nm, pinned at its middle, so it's 1.2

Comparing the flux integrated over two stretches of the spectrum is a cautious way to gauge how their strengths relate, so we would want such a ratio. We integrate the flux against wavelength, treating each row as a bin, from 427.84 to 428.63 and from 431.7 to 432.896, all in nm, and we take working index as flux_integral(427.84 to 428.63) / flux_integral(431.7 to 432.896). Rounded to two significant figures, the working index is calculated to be 0.65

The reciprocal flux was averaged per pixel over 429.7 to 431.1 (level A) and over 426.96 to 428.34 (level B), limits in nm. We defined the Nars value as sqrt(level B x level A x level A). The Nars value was 0.042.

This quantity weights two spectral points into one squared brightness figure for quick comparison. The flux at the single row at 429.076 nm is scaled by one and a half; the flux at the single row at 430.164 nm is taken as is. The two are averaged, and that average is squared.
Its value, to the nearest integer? 141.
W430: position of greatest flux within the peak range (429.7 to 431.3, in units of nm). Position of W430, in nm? 431.255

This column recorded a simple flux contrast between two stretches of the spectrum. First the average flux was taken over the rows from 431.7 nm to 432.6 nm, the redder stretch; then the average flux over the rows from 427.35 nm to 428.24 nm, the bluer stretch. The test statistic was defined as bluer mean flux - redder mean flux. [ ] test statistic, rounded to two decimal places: -0.27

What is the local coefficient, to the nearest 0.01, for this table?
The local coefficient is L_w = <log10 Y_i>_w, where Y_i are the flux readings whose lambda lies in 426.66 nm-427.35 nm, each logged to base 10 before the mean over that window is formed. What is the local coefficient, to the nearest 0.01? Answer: 0.96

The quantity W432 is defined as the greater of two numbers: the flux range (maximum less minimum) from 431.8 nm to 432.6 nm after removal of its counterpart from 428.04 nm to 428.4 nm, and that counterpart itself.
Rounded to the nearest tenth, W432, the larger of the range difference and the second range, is 2.6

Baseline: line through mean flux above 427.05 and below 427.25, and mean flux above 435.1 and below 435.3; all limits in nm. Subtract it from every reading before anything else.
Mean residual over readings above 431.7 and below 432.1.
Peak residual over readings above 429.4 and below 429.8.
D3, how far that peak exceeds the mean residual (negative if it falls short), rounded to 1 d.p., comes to -1.4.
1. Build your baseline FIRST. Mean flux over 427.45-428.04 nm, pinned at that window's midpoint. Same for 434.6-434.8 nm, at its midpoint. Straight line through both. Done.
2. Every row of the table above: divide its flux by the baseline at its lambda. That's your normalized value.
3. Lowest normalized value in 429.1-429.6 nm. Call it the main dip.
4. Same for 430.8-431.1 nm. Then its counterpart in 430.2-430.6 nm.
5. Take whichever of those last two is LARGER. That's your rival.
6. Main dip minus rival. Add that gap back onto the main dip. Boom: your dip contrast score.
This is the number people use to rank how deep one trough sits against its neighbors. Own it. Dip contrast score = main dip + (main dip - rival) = 0.81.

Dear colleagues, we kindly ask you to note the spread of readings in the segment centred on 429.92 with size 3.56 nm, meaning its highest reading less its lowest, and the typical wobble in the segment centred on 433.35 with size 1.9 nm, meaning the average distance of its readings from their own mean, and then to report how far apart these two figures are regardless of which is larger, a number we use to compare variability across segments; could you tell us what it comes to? 3.0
